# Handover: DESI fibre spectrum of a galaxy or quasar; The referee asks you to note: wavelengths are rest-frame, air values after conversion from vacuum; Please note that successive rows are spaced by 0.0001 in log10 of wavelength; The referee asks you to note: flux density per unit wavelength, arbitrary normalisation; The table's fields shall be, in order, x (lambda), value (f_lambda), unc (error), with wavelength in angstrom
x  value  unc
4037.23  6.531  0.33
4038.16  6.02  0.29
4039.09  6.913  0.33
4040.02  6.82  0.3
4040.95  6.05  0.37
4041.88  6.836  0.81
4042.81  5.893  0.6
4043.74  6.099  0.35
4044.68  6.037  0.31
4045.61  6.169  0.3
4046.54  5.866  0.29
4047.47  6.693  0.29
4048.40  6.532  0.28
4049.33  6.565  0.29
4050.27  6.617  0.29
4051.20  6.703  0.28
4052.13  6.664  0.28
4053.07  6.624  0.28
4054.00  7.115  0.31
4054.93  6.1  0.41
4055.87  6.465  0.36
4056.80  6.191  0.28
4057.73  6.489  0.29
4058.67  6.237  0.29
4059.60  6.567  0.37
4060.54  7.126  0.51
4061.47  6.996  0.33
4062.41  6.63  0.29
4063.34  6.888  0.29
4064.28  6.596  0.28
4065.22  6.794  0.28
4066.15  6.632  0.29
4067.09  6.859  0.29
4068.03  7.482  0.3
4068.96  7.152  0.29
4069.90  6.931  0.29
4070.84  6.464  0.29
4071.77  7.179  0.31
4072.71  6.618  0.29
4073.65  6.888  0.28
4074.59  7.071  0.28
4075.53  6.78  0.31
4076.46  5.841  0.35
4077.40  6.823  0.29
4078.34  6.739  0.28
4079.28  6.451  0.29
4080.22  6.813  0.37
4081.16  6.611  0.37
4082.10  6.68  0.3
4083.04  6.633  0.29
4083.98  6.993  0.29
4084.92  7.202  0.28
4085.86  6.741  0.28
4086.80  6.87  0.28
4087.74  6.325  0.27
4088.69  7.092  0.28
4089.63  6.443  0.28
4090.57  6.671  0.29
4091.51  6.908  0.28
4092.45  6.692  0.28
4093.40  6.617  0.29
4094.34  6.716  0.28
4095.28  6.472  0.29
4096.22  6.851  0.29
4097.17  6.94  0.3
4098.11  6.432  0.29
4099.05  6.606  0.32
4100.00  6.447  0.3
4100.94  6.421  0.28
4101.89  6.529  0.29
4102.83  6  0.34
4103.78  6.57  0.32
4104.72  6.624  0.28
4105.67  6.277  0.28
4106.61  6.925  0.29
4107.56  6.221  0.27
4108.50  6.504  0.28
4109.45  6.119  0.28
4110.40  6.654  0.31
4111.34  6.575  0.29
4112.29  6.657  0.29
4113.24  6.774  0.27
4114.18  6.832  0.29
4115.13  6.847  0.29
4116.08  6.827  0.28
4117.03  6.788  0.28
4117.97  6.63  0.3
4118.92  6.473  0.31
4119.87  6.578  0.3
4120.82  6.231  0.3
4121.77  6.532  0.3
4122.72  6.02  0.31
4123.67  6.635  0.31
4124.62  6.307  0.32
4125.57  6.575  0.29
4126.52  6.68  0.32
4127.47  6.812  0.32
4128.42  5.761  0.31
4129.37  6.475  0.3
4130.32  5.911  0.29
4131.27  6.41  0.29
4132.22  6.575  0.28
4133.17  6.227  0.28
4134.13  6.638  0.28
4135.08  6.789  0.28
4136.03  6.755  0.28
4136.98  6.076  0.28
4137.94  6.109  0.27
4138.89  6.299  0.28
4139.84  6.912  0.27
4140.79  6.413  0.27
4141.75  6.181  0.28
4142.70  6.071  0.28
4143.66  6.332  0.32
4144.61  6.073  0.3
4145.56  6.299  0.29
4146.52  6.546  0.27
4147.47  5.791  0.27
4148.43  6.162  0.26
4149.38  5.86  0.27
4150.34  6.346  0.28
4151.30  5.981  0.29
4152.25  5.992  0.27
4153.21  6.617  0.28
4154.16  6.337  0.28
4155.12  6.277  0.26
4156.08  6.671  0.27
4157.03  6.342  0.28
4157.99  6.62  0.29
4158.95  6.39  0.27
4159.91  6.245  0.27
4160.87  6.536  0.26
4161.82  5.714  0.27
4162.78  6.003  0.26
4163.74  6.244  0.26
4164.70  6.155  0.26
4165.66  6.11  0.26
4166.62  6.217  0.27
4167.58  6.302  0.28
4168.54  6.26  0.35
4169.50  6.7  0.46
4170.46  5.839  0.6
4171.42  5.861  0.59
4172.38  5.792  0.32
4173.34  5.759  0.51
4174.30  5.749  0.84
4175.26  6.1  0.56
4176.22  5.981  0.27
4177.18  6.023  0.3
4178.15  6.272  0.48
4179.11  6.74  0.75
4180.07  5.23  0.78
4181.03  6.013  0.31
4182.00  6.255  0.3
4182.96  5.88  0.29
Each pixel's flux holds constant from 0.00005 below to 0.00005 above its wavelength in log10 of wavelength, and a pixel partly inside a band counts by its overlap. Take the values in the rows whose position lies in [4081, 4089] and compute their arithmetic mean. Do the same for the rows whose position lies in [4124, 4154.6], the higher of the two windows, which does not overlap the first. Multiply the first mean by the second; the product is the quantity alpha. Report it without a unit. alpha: 43.0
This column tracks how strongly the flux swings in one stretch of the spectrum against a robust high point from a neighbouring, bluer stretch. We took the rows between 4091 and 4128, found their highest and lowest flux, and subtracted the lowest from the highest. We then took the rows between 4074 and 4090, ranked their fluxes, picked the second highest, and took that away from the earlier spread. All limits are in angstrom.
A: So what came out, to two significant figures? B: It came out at -6.2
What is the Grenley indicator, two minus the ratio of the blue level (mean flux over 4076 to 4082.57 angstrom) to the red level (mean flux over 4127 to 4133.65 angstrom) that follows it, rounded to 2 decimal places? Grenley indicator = 0.96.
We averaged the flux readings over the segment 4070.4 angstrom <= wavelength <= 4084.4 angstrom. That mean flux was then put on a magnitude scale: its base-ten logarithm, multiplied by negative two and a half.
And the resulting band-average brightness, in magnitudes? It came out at -2.07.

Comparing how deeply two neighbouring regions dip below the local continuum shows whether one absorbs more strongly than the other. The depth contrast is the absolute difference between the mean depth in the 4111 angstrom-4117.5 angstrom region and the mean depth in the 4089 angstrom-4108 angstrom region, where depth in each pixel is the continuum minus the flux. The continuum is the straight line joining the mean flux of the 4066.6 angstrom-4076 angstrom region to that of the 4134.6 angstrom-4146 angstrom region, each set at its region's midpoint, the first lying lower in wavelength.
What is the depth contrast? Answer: 0.32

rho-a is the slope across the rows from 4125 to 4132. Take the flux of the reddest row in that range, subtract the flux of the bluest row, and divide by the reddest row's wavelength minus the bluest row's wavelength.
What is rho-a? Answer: -0.029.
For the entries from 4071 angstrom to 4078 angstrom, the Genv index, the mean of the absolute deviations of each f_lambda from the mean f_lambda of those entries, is 0.293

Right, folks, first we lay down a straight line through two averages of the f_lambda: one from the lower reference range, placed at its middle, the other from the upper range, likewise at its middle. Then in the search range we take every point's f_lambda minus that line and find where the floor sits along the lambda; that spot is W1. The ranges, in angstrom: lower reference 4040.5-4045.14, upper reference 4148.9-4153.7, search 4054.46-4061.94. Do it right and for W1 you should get 4054.93 angstrom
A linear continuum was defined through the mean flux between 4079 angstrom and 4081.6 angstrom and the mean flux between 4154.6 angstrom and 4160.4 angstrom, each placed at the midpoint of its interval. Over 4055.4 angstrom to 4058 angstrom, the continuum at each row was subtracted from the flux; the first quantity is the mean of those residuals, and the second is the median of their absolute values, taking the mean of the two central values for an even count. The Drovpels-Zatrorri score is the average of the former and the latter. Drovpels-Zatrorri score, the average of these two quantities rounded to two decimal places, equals -0.04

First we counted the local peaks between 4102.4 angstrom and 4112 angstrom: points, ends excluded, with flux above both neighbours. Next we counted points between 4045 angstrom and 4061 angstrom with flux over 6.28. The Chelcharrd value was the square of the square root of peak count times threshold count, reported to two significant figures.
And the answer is 48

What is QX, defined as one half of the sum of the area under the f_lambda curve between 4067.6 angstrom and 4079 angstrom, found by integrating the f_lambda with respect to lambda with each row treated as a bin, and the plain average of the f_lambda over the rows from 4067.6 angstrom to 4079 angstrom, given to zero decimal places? 42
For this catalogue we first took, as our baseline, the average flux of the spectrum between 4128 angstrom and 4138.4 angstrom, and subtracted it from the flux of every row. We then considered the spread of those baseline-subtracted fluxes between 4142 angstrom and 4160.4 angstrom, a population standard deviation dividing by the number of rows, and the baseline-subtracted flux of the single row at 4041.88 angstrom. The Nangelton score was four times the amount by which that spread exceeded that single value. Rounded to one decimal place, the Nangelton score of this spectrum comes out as -1.0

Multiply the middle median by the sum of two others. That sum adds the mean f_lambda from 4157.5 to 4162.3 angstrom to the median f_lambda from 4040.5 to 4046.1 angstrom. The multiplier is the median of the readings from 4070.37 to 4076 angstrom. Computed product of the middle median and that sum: 84.6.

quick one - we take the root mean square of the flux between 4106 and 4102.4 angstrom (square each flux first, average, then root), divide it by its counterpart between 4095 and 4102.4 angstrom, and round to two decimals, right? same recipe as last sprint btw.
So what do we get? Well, 0.97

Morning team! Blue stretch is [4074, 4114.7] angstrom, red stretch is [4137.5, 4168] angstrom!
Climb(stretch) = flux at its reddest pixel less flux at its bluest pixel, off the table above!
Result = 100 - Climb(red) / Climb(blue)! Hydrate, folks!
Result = 101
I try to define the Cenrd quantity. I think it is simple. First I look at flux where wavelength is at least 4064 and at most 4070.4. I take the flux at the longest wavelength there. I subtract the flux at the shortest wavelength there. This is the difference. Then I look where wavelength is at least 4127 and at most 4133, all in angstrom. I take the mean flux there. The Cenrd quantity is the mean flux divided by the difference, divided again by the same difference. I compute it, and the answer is 56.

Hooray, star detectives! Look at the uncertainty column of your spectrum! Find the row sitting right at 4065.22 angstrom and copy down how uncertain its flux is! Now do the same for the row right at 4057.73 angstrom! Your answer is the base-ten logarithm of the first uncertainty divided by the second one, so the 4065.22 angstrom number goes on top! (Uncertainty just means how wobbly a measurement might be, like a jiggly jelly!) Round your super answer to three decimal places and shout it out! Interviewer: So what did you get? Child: -0.015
